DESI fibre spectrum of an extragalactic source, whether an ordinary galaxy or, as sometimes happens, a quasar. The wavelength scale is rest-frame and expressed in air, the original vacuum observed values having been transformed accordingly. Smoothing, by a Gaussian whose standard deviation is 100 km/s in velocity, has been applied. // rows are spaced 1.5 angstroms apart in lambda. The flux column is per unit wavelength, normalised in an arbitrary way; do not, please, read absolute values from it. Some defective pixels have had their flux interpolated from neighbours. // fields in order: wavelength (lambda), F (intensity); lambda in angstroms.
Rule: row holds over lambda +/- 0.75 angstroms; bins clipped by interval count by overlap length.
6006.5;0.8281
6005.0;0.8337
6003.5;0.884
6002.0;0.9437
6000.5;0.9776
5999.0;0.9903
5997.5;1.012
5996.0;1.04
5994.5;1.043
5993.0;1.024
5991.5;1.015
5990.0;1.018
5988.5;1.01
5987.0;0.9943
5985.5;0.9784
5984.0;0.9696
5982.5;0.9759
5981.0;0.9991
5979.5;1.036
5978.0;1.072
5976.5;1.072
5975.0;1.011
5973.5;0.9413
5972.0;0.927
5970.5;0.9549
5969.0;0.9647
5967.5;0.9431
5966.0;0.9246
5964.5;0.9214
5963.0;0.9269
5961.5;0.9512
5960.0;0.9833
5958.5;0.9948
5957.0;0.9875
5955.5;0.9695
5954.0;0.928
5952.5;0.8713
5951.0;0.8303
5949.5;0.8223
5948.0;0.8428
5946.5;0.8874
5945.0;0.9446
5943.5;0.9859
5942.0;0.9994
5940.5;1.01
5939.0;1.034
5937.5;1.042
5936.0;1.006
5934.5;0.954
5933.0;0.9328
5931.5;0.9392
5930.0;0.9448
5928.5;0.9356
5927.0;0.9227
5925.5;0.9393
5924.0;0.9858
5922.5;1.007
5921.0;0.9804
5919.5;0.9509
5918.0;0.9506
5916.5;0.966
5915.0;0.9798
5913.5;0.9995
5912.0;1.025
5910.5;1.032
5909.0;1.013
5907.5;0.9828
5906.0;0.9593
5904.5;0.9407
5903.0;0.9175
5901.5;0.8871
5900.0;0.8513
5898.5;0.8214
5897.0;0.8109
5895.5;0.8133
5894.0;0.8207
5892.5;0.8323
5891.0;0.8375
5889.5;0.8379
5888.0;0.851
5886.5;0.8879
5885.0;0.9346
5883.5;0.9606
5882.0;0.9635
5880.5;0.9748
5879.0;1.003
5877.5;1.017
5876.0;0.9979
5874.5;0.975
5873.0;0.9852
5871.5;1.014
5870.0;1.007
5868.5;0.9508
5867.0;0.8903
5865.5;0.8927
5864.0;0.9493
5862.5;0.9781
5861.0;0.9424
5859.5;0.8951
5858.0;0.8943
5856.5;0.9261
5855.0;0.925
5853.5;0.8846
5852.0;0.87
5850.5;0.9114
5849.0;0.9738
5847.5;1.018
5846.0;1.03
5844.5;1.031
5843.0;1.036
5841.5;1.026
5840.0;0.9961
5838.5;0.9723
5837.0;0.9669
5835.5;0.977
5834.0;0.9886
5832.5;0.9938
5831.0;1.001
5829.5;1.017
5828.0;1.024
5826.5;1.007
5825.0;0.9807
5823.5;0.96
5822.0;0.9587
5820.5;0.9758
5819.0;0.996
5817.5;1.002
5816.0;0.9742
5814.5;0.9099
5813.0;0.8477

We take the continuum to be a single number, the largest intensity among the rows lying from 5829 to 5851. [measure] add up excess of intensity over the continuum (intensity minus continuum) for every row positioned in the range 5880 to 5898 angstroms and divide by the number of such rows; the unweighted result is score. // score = -0.16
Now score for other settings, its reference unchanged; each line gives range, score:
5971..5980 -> -0.03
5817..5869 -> -0.07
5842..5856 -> -0.07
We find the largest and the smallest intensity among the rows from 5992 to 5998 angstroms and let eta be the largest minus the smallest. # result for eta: 0.031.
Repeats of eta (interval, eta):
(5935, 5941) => 0.036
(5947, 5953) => 0.049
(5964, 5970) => 0.043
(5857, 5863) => 0.084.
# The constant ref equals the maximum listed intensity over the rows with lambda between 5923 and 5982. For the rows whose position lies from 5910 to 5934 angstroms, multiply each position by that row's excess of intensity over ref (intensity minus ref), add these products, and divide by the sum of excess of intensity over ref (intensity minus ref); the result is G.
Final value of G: 5923.5 angstroms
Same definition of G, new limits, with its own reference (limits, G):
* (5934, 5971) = 5953.7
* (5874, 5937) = 5903.3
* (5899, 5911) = 5903.7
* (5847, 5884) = 5863.5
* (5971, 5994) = 5981.7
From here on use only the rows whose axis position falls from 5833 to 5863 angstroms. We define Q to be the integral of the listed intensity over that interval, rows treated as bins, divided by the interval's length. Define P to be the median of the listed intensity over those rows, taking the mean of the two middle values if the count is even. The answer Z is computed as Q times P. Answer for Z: 0.94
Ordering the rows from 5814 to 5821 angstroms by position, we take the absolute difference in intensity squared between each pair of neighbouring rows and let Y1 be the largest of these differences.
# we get 0.121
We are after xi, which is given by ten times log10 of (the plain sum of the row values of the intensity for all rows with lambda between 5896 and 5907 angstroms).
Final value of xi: 7.92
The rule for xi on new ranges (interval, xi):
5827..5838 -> 8.43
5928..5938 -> 8.30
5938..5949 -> 8.26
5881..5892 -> 7.97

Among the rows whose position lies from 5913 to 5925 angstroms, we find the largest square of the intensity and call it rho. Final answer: 1.01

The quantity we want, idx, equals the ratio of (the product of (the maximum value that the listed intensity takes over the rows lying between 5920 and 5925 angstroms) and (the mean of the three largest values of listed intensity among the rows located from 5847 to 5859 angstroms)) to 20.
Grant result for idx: 0.0490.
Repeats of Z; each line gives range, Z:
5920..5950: 0.91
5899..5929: 0.92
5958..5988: 0.95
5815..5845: 0.99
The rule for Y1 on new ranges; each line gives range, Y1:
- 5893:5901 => 0.050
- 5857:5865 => 0.087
